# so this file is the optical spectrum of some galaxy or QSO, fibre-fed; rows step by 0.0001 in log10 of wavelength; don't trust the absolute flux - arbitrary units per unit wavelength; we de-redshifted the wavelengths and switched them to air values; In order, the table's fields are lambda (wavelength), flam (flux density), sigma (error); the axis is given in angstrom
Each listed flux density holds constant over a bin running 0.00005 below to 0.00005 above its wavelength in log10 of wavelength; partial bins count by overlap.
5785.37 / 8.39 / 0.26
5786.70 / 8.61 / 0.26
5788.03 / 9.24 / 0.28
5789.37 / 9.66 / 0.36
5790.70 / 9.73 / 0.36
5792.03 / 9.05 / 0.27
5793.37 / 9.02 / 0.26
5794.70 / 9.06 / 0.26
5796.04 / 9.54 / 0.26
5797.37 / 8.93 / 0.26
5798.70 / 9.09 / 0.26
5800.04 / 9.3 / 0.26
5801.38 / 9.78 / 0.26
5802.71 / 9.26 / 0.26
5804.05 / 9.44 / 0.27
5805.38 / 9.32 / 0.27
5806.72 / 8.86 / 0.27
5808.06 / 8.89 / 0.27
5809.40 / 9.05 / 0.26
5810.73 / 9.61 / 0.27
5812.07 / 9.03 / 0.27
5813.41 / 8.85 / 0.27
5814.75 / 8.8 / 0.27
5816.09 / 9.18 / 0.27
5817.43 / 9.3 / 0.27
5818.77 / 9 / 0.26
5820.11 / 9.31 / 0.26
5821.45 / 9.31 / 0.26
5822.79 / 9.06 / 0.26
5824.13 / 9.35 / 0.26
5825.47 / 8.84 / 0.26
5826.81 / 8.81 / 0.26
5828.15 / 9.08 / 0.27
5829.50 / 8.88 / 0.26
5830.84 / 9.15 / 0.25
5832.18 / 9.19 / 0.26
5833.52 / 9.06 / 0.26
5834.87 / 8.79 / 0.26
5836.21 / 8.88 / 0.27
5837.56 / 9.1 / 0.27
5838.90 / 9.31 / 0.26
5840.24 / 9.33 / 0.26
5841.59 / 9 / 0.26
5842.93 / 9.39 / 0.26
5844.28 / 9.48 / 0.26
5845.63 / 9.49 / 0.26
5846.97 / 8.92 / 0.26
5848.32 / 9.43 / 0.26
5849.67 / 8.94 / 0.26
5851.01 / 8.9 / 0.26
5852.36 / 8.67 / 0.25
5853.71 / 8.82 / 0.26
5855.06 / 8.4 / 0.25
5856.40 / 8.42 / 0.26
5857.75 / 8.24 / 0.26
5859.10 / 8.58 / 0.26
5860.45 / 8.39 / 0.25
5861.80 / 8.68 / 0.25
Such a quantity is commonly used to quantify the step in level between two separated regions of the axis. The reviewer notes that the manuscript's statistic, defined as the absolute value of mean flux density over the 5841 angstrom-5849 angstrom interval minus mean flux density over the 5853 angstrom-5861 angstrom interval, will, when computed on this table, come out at 0.81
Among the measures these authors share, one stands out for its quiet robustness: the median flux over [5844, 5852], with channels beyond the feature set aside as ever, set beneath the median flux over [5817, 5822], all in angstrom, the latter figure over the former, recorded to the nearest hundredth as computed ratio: 1.01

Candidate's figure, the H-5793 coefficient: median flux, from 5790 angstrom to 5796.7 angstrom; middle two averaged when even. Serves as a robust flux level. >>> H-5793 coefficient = 9.06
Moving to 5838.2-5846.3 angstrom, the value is 9.36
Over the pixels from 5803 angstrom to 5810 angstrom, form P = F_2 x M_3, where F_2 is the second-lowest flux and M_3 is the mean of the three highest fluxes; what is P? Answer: 82.4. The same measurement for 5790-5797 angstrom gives 85.5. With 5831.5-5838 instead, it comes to 81.0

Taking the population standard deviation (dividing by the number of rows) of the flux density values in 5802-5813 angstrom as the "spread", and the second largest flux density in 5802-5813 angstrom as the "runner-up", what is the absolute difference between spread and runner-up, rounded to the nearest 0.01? 9.19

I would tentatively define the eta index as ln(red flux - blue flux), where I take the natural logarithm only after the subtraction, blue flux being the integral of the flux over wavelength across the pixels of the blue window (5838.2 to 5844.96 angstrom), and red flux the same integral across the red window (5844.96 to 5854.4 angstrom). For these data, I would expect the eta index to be 3.1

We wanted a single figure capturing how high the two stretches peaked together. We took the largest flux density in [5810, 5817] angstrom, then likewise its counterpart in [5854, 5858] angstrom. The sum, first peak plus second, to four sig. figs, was 18.03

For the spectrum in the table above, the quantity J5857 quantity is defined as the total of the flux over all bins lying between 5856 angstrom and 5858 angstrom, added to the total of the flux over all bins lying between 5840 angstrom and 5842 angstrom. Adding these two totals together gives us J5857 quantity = 35.0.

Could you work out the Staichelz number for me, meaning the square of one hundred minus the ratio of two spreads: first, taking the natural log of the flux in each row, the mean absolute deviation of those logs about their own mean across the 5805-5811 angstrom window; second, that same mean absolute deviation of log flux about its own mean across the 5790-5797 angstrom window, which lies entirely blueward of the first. 9818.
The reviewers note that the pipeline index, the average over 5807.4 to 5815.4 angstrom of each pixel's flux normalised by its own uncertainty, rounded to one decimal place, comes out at 33.7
